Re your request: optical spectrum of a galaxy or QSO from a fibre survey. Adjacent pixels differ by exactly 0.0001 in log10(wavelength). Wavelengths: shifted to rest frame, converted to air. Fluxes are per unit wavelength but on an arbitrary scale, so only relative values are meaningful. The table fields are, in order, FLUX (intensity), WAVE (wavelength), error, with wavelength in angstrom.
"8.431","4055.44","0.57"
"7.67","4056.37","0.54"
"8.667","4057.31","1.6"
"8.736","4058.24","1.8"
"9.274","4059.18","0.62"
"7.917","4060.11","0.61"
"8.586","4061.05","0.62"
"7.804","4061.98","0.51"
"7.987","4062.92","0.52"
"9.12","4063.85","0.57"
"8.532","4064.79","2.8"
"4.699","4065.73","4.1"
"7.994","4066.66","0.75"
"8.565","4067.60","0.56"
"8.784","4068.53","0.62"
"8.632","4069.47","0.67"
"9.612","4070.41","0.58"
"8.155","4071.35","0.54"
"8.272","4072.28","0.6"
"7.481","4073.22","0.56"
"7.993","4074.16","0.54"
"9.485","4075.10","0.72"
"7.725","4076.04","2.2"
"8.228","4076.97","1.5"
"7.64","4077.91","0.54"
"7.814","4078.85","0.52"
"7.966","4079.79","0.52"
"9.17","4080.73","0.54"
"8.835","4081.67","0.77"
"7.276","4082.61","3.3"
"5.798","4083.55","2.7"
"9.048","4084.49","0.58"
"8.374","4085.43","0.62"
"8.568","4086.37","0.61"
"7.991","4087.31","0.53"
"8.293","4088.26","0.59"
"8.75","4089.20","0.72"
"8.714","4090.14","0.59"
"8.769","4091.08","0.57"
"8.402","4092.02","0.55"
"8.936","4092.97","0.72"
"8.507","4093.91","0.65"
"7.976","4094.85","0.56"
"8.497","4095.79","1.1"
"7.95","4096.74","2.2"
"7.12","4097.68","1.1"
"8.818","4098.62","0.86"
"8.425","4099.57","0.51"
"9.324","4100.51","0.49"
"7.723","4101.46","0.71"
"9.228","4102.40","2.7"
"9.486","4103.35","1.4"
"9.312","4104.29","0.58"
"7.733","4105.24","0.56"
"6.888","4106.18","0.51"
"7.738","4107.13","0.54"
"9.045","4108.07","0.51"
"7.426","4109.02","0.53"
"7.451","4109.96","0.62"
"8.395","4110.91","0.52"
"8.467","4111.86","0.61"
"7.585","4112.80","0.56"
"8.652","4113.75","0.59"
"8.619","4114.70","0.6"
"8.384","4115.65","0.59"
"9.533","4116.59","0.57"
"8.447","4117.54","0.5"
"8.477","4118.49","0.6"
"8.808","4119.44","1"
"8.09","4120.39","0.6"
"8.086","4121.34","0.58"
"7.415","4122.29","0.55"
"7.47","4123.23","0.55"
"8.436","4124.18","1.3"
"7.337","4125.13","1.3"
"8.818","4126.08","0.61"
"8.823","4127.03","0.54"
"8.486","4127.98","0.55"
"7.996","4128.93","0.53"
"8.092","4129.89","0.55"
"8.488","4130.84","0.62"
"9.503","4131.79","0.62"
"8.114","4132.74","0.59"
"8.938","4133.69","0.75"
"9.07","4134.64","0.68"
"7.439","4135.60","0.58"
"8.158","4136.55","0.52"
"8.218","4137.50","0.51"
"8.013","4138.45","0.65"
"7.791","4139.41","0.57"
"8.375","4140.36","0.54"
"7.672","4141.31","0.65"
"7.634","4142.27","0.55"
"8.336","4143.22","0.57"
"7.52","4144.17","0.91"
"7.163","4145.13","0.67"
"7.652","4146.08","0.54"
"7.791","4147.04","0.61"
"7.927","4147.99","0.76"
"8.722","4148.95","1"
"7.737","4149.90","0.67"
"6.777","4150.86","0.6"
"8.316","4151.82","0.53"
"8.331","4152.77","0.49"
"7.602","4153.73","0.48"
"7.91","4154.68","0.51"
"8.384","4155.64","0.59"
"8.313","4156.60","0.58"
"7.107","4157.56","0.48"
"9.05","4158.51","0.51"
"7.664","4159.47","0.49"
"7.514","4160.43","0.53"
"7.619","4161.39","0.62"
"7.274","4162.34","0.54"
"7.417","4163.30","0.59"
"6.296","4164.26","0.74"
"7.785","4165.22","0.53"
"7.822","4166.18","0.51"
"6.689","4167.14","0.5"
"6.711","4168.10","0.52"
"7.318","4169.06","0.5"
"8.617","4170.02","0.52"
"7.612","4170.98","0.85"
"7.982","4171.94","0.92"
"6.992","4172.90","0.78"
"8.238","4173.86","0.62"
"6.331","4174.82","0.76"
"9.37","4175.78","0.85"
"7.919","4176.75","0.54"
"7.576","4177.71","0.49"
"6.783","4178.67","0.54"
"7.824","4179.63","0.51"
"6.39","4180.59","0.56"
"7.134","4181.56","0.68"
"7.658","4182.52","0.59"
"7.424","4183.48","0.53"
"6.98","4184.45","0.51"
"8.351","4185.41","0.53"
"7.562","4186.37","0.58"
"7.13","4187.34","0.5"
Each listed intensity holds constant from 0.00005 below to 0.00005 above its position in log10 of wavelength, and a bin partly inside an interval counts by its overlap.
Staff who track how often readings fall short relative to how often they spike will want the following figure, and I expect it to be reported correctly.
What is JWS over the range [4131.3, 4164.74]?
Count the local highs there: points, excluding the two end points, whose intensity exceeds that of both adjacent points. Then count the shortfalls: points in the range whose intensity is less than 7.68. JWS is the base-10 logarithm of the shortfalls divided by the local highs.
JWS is 0.2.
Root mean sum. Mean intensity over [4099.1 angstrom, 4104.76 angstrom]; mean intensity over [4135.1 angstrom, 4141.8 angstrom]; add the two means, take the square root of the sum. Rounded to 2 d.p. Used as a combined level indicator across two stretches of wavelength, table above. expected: 4.11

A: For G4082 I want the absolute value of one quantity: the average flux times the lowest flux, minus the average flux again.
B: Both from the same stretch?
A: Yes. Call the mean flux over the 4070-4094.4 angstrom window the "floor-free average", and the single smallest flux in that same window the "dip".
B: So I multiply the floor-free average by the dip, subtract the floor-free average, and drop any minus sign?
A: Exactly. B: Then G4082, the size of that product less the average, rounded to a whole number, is 40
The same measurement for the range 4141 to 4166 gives 41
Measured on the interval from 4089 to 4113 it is 49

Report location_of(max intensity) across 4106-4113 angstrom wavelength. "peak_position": 4108.07 angstrom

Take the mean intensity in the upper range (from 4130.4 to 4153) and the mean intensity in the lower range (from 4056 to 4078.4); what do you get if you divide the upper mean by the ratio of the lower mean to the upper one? 7.9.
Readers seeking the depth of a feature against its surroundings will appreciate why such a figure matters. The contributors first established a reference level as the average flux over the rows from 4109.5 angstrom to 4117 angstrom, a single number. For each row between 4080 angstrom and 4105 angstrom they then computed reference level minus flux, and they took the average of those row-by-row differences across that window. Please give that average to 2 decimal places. -0.05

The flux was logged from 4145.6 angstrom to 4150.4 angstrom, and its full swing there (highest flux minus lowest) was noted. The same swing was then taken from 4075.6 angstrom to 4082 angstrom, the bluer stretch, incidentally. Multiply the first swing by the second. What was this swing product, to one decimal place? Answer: 1.6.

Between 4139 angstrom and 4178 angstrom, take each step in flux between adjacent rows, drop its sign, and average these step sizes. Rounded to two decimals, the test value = 0.78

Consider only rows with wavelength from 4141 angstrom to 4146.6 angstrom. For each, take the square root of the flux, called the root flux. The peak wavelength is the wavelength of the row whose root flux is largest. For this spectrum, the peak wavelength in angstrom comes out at 4143.22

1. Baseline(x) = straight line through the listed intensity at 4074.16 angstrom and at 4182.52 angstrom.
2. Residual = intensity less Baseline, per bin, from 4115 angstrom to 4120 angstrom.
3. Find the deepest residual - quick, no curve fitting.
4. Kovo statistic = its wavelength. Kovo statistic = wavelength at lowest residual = 4115.65 angstrom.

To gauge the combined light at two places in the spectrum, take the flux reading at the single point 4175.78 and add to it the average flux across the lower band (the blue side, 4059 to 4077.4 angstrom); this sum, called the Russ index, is 17.6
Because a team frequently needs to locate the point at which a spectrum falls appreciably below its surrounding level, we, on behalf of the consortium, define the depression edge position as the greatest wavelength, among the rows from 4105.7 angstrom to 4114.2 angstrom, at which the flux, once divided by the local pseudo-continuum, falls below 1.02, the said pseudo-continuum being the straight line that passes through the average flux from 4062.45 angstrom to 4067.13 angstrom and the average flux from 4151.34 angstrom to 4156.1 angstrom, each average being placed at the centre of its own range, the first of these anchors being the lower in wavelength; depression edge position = 4112.80 angstrom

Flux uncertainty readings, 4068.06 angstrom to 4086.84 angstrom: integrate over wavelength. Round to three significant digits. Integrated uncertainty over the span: 18.1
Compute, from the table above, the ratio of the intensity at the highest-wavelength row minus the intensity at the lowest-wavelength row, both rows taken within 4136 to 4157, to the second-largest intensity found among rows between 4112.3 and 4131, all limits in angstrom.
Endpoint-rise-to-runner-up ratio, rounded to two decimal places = 0.02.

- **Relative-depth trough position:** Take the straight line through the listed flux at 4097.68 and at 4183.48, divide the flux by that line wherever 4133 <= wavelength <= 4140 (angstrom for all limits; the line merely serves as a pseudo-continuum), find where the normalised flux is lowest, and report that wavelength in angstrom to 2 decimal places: 4135.60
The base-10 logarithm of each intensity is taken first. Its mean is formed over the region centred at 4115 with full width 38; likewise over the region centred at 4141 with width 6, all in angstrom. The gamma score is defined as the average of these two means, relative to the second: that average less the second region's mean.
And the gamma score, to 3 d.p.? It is 0.009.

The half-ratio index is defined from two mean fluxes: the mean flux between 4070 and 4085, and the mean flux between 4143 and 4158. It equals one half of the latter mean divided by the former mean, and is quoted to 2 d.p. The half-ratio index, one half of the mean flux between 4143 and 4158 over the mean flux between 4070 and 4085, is 0.48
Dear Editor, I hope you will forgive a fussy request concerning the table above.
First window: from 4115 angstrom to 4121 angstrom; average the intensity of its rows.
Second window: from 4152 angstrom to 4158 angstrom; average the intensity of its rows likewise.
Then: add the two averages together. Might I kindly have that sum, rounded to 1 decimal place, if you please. 16.6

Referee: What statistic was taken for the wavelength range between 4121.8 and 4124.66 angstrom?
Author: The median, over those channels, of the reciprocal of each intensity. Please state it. 0.1339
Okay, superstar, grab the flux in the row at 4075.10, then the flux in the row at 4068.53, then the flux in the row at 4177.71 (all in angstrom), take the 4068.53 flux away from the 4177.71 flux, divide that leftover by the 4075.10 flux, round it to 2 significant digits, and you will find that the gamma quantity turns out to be -0.13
